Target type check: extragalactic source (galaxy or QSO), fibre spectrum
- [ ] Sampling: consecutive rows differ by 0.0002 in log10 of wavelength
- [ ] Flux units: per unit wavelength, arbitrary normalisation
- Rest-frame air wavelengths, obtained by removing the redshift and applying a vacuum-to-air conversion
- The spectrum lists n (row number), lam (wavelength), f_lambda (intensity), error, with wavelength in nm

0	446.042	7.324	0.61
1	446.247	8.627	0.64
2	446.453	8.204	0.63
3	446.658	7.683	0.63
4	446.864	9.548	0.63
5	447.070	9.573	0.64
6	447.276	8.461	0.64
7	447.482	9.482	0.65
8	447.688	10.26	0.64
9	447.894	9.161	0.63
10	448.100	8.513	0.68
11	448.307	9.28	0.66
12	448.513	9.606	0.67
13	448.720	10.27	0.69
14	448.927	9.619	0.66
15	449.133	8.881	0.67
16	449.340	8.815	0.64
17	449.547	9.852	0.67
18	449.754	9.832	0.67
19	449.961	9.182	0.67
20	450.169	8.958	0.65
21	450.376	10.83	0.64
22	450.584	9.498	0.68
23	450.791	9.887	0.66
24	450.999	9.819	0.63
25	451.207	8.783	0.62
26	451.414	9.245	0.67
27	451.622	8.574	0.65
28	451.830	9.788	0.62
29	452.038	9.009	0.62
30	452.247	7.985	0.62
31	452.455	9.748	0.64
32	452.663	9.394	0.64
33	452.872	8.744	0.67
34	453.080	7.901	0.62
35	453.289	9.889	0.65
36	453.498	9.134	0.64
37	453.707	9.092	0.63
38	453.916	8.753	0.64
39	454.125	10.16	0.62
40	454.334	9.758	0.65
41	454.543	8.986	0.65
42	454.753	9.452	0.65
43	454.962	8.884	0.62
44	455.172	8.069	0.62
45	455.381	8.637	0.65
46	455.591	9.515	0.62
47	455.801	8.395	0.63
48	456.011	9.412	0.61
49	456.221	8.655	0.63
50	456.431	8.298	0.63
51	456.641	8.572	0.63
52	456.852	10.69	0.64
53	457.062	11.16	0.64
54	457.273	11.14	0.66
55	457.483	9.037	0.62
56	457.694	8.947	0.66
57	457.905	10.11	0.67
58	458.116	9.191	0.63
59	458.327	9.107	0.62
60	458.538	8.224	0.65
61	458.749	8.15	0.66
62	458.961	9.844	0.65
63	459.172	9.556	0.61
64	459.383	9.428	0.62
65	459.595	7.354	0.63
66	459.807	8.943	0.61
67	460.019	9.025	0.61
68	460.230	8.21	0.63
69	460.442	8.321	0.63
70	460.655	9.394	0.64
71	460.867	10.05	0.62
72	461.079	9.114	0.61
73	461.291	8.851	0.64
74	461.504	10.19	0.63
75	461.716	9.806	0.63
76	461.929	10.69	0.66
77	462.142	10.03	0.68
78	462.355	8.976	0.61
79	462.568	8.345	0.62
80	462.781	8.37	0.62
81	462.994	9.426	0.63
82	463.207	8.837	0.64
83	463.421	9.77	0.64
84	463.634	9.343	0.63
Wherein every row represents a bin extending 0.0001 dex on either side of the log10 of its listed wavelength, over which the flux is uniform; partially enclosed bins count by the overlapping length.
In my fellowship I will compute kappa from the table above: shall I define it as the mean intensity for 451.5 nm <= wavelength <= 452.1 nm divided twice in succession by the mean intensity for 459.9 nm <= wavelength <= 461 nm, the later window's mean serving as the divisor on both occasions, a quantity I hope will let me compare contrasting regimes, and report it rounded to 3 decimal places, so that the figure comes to 0.113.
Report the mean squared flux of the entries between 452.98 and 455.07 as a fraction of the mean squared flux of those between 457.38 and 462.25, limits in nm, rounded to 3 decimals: 0.998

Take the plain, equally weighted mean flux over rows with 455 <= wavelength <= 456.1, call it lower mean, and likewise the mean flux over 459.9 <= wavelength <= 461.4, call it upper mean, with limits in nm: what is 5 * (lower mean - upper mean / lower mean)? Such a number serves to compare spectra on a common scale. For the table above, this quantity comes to 38.9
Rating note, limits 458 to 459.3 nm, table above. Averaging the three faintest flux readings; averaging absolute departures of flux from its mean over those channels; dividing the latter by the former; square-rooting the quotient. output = 0.254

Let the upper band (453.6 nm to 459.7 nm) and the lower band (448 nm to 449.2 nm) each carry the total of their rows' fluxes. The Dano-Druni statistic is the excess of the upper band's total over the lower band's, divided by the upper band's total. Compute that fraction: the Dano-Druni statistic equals 0.79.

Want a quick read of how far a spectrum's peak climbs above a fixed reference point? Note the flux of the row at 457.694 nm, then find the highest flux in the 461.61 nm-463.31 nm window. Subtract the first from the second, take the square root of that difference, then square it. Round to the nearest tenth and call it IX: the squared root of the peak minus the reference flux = 1.7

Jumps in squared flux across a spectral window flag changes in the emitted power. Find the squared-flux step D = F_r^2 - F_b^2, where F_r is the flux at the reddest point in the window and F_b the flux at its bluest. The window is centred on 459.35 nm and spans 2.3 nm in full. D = -14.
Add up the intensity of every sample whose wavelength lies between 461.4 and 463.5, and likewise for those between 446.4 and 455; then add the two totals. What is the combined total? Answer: 483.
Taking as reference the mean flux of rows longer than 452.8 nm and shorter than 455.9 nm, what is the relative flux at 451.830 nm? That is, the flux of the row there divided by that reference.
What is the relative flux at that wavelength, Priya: 1.08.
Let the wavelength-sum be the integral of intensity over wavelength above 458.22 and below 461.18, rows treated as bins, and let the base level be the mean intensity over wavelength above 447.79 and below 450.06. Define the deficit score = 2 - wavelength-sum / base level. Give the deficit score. -0.8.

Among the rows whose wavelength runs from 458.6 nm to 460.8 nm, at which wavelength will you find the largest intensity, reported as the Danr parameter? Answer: 458.961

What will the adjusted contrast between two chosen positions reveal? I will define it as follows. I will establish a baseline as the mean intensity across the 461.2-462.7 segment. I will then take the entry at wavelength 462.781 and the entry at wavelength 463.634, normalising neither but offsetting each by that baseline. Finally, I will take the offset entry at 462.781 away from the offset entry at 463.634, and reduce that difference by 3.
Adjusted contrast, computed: -2.03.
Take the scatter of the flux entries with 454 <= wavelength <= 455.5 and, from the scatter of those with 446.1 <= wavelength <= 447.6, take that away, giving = 0.04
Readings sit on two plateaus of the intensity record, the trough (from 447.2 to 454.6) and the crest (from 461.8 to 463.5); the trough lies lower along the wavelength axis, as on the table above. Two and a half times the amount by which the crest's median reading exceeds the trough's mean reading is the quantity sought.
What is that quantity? -0.3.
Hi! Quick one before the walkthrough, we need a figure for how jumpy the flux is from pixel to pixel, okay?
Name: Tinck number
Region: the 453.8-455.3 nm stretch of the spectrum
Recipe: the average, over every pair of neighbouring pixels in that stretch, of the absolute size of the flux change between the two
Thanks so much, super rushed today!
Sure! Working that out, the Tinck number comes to 0.74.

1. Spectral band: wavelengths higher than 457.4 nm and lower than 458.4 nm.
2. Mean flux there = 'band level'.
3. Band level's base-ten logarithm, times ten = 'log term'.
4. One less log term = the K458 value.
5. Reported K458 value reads -8.7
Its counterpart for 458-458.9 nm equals -8.4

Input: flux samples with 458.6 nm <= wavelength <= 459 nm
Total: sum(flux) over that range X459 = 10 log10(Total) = 12.6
